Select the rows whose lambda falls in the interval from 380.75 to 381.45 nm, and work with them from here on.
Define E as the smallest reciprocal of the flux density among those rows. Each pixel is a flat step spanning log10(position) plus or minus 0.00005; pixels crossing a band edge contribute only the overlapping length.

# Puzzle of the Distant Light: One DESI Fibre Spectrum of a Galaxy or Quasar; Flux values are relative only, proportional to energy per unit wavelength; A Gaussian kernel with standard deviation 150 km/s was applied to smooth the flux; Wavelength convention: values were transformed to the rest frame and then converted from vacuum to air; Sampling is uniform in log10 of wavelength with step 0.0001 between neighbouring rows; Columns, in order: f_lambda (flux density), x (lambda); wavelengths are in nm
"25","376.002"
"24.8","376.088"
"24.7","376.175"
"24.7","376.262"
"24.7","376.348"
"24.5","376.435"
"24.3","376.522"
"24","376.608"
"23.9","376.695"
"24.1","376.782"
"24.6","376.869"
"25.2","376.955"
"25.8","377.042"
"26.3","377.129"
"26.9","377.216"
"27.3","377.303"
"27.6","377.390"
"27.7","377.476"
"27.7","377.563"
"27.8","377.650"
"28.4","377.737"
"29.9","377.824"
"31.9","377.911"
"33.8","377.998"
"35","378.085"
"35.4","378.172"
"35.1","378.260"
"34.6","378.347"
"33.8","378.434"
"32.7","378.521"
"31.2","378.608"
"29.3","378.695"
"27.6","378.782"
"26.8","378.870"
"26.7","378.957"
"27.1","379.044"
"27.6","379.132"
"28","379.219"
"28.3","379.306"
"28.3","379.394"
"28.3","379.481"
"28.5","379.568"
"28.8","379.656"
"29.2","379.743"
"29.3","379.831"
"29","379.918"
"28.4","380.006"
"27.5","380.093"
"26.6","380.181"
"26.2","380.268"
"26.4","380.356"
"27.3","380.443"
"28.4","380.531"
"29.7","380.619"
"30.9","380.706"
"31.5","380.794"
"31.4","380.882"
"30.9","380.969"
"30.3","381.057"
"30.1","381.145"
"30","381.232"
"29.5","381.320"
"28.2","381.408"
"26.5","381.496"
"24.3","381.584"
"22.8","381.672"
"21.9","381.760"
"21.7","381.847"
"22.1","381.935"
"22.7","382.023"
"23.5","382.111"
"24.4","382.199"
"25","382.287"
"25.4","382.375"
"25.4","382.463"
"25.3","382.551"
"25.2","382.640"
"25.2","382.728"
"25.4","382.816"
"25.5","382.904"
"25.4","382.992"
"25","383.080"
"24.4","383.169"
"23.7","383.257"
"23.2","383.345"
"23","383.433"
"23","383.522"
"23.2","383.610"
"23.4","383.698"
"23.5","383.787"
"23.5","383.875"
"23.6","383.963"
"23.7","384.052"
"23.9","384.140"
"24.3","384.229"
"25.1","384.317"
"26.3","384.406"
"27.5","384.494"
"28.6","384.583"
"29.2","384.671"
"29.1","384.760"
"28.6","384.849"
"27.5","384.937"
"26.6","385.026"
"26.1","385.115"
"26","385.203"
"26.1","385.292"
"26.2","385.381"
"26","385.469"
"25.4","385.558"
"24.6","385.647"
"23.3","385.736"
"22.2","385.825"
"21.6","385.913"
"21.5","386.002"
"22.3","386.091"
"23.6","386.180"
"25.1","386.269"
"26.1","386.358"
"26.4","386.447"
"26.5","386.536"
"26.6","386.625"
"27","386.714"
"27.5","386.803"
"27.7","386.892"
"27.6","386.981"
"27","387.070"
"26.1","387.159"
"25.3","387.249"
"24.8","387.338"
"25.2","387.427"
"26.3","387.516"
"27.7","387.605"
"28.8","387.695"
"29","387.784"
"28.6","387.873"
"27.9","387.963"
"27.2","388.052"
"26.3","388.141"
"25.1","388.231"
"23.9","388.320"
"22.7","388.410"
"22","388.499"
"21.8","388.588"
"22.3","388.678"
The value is 0.032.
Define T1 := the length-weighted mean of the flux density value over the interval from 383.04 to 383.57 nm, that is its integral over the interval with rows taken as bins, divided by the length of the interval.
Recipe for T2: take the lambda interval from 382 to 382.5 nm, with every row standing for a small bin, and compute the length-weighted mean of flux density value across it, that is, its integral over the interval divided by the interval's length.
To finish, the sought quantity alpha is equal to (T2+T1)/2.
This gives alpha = 24.1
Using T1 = 23.7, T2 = 24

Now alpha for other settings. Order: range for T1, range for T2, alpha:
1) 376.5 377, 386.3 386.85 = 25.5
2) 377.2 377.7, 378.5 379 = 28.2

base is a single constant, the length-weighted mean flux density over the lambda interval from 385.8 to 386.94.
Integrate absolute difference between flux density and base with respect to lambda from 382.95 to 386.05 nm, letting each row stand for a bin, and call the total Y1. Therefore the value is 5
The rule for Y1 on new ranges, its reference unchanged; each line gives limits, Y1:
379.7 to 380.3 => 2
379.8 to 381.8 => 7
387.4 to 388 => 2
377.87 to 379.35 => 9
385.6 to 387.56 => 3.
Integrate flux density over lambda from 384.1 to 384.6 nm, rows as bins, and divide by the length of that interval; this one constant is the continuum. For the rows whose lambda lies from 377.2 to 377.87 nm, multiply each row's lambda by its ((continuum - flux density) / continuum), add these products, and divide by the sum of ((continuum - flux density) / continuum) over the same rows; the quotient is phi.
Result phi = 377.59 nm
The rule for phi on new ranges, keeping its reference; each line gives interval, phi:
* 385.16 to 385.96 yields 385.86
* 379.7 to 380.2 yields 379.91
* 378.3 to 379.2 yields 378.57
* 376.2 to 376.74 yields 376.51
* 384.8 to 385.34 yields 384.94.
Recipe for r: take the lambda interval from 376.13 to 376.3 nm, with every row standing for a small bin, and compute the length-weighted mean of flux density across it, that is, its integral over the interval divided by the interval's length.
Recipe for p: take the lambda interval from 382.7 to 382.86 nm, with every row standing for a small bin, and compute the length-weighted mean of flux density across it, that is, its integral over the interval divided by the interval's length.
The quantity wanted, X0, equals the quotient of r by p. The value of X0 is 0.97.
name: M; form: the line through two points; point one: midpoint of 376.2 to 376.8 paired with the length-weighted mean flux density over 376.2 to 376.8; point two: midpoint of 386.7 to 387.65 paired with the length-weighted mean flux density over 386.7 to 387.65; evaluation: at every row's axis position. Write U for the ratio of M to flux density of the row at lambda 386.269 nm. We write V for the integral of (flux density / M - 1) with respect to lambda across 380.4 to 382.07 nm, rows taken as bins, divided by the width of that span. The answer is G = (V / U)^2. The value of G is 0.006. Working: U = 1.05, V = 0.08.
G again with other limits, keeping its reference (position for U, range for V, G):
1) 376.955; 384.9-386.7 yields 0.002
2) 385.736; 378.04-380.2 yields 0.031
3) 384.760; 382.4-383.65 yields 0.003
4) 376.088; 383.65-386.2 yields 0.001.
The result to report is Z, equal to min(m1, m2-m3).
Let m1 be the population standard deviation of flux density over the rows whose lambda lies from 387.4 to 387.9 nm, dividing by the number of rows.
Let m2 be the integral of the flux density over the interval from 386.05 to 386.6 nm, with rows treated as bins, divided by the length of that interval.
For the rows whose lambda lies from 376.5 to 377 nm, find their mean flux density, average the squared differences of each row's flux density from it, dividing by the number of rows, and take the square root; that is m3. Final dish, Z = 1.4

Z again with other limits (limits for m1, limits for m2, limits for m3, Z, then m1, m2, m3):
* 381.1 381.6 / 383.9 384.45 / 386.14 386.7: 2.1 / 2.1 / 24.4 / 1.1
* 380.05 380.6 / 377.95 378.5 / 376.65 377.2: 0.8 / 0.8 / 34.5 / 0.9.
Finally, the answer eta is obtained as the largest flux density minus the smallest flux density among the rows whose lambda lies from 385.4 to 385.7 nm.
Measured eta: 1.4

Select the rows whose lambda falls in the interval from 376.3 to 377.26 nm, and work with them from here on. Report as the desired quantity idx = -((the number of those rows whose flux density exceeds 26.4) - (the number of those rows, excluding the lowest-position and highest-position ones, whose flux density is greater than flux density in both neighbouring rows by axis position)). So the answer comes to -1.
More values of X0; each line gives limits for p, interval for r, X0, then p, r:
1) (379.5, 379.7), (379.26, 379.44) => 0.99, 28.6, 28.3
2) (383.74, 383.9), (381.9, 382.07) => 0.96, 23.5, 22.4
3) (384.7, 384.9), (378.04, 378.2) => 1.22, 28.8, 35.2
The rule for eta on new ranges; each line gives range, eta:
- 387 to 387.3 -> 1.7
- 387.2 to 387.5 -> 0.5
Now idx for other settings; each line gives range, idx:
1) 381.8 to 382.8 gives 0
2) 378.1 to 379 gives -10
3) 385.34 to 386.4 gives 0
